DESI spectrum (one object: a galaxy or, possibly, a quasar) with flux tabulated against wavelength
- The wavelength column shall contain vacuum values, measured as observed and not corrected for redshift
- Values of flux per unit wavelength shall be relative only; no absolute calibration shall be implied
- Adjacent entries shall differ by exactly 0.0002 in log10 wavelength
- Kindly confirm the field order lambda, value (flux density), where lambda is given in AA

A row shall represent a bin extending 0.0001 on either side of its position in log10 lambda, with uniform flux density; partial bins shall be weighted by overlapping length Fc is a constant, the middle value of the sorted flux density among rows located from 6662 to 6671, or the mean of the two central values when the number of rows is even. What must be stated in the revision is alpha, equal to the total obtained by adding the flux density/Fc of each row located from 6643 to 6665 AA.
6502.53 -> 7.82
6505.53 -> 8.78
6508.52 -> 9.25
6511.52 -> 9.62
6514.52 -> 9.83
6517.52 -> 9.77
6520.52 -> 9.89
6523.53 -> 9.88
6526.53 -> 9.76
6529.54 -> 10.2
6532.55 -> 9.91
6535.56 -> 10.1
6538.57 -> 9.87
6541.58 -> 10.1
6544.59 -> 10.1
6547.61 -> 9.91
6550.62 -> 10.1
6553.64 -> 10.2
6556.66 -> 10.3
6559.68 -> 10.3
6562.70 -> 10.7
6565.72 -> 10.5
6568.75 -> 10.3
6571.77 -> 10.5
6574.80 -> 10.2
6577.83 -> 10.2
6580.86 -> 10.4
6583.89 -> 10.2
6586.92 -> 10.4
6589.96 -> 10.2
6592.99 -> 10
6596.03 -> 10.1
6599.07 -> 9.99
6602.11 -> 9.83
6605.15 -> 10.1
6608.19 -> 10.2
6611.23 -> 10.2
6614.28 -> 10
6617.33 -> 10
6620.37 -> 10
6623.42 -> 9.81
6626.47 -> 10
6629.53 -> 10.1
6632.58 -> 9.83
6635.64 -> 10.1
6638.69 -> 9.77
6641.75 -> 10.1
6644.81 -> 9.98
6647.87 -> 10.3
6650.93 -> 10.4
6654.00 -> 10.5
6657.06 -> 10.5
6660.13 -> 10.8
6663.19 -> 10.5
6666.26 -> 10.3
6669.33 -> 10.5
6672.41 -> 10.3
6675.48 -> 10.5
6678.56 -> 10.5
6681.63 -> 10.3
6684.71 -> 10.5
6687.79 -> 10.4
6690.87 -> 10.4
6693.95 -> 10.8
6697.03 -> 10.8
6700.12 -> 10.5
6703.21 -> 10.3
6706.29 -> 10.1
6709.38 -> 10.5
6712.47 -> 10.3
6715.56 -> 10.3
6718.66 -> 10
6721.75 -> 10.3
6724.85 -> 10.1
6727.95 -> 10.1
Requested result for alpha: 6.95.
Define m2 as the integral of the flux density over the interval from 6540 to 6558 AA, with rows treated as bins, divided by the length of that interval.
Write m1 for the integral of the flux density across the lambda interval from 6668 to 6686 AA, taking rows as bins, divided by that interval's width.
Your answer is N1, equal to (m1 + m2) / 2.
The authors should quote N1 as 10.3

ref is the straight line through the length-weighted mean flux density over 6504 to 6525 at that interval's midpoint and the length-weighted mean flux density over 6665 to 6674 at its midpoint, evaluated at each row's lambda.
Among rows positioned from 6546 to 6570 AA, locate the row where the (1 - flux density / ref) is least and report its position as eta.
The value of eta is 6562.70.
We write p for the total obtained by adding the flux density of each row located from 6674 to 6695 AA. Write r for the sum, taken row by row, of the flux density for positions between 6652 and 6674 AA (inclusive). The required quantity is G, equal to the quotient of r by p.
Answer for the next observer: 1.00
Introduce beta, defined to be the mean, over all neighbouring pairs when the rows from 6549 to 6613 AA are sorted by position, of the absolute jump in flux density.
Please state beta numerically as 0.162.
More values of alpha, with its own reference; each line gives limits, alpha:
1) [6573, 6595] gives 6.82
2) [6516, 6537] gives 6.62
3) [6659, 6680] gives 6.99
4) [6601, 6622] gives 6.70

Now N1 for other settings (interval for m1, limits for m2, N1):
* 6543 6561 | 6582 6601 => 10.1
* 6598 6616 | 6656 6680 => 10.3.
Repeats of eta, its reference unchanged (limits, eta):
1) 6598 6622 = 6608.19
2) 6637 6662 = 6660.13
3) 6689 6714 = 6693.95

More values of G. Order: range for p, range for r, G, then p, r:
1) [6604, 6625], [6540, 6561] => 1.01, 70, 71.0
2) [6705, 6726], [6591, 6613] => 0.98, 72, 70.4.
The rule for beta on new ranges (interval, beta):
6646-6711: 0.180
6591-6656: 0.163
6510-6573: 0.174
